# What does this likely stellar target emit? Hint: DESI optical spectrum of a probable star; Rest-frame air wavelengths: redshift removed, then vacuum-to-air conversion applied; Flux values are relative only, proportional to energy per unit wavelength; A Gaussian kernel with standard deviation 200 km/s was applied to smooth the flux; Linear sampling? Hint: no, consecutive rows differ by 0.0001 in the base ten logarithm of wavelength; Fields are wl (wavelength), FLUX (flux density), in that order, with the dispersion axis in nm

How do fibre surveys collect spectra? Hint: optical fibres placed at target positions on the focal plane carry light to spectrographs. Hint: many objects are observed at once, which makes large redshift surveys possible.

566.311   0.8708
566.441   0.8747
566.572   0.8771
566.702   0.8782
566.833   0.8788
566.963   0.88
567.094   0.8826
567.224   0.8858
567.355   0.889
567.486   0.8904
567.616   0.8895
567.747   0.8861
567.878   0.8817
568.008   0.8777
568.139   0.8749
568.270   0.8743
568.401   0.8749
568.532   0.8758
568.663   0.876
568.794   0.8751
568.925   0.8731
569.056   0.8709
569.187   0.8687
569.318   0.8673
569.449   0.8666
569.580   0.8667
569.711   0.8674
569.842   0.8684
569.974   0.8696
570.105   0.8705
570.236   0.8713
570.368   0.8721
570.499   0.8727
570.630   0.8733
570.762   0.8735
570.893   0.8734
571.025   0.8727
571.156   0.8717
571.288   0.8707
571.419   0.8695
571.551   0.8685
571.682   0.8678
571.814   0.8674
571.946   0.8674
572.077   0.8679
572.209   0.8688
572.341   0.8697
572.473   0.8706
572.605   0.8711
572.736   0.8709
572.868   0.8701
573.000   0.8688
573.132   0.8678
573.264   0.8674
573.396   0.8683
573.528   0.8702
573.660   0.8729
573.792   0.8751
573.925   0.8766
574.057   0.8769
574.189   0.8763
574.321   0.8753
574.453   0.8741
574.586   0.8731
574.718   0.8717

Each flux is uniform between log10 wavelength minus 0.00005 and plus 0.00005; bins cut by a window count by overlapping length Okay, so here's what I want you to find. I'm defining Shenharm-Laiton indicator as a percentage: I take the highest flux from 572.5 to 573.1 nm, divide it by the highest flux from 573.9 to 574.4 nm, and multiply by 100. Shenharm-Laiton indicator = 99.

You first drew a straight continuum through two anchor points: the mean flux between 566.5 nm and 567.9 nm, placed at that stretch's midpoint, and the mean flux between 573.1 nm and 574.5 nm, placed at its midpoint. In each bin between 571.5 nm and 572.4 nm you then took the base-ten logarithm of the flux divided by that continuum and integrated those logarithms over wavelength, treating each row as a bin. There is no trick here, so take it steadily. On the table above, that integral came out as -0.0035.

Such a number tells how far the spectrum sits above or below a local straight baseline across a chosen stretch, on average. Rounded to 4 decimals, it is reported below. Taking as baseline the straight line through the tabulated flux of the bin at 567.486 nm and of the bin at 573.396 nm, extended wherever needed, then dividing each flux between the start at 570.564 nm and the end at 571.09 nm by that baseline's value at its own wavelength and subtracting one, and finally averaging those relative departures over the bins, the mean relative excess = -0.0053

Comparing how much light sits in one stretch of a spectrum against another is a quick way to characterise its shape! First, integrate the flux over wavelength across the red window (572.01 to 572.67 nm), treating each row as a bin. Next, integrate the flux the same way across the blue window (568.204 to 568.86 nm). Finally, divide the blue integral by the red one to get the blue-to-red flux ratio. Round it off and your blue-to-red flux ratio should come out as 1.00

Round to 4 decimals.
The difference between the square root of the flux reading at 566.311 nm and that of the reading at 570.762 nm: -0.0014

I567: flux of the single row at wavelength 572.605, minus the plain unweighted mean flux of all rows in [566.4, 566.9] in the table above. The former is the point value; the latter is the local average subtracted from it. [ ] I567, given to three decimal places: -0.006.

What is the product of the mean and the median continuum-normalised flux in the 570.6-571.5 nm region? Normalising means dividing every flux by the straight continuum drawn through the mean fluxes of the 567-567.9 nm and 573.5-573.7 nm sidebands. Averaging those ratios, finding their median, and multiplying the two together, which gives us 0.987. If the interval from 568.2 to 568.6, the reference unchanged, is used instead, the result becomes 0.979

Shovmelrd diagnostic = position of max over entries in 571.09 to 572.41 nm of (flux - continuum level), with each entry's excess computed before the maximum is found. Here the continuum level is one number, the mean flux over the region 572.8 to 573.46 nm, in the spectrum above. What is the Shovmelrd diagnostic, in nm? 571.156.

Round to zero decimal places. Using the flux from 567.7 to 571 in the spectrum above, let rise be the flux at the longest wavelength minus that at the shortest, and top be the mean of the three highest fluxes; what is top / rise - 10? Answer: -79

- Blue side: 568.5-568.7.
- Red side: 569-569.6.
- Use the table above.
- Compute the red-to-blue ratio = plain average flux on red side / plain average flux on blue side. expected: 0.99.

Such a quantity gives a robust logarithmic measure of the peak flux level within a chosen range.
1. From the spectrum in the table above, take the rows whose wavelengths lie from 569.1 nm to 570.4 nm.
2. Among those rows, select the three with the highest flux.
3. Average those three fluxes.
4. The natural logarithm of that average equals -0.138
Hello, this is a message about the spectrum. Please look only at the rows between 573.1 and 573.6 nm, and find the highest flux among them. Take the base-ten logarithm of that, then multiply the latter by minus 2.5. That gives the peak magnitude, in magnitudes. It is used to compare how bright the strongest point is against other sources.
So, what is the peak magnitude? 0.151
